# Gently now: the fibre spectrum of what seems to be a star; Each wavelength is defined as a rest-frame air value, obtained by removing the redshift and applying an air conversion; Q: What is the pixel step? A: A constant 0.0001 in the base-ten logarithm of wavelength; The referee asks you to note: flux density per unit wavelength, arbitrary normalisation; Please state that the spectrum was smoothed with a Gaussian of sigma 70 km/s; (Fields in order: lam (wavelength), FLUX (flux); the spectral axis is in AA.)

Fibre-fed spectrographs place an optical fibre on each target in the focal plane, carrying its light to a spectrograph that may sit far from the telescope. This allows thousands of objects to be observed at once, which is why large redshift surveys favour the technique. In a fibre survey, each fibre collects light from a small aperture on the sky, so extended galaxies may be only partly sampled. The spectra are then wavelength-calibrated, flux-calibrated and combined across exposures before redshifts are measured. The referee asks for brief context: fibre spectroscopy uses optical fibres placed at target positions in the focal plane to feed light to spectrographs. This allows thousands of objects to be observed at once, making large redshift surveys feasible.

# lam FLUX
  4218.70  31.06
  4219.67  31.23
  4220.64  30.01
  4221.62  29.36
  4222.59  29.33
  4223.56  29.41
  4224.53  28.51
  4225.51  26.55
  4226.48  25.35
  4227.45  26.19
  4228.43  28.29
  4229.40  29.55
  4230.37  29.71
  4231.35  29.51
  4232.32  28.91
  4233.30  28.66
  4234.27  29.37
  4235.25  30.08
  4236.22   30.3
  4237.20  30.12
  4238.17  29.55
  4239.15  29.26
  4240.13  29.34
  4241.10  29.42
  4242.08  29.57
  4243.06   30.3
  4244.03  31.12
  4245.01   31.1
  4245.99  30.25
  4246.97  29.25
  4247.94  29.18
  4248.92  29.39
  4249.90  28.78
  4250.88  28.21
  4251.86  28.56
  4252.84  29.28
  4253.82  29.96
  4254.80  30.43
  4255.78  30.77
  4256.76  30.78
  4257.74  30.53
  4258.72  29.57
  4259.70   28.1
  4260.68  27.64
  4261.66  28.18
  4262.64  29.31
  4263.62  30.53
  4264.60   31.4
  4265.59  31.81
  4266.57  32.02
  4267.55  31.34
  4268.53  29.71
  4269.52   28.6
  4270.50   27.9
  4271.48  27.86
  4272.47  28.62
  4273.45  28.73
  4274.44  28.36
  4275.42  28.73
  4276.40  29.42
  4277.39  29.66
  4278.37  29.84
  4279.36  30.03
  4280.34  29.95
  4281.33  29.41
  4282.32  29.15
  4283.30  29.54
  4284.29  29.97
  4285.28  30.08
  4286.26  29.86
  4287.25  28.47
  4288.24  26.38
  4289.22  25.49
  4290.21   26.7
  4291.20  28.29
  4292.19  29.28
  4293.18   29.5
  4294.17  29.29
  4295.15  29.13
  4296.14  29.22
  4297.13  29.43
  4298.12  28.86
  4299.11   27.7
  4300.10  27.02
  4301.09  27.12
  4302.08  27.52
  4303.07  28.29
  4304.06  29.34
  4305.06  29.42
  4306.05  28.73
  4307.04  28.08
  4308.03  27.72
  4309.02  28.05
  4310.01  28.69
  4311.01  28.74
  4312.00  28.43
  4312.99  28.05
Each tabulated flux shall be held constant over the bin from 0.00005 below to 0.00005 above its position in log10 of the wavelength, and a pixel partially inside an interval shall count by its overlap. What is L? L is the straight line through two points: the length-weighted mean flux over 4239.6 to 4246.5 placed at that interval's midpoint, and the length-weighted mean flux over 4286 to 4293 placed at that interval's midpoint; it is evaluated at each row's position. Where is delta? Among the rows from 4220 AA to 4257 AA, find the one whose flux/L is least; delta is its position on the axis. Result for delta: 4226.48 AA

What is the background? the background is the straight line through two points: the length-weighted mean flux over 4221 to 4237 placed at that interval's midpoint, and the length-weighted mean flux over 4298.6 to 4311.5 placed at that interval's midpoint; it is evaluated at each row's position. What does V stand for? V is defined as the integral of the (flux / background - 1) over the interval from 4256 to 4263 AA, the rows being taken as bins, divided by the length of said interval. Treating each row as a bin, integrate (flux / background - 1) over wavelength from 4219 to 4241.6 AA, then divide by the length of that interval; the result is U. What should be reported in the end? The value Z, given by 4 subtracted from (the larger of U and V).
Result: -3.97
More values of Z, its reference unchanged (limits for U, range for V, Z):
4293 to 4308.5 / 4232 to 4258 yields -3.96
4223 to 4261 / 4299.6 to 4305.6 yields -3.98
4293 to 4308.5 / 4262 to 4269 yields -3.92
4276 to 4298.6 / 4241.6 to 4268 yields -3.95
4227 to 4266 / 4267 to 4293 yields -3.97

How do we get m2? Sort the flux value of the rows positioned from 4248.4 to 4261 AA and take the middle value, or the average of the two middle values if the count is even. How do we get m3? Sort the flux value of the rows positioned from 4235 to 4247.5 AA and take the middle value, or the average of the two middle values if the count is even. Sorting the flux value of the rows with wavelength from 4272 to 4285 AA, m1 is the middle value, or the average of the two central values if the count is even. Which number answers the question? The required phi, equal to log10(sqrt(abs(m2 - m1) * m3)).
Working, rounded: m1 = 29.42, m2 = 29.4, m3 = 30.08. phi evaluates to -0.02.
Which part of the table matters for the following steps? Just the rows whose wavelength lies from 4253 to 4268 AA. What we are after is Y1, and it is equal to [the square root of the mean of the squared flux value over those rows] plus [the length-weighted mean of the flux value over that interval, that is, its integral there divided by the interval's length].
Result 60.3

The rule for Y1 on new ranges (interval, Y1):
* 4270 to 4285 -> 58.3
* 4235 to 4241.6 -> 59.4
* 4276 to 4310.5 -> 57.4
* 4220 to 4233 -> 57.1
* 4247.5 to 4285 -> 59.0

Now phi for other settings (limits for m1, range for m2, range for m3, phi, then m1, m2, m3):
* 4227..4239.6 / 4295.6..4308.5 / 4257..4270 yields 0.78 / 29.51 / 28.3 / 29.71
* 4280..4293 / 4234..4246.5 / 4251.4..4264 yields 0.69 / 29.28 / 30.1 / 29.57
